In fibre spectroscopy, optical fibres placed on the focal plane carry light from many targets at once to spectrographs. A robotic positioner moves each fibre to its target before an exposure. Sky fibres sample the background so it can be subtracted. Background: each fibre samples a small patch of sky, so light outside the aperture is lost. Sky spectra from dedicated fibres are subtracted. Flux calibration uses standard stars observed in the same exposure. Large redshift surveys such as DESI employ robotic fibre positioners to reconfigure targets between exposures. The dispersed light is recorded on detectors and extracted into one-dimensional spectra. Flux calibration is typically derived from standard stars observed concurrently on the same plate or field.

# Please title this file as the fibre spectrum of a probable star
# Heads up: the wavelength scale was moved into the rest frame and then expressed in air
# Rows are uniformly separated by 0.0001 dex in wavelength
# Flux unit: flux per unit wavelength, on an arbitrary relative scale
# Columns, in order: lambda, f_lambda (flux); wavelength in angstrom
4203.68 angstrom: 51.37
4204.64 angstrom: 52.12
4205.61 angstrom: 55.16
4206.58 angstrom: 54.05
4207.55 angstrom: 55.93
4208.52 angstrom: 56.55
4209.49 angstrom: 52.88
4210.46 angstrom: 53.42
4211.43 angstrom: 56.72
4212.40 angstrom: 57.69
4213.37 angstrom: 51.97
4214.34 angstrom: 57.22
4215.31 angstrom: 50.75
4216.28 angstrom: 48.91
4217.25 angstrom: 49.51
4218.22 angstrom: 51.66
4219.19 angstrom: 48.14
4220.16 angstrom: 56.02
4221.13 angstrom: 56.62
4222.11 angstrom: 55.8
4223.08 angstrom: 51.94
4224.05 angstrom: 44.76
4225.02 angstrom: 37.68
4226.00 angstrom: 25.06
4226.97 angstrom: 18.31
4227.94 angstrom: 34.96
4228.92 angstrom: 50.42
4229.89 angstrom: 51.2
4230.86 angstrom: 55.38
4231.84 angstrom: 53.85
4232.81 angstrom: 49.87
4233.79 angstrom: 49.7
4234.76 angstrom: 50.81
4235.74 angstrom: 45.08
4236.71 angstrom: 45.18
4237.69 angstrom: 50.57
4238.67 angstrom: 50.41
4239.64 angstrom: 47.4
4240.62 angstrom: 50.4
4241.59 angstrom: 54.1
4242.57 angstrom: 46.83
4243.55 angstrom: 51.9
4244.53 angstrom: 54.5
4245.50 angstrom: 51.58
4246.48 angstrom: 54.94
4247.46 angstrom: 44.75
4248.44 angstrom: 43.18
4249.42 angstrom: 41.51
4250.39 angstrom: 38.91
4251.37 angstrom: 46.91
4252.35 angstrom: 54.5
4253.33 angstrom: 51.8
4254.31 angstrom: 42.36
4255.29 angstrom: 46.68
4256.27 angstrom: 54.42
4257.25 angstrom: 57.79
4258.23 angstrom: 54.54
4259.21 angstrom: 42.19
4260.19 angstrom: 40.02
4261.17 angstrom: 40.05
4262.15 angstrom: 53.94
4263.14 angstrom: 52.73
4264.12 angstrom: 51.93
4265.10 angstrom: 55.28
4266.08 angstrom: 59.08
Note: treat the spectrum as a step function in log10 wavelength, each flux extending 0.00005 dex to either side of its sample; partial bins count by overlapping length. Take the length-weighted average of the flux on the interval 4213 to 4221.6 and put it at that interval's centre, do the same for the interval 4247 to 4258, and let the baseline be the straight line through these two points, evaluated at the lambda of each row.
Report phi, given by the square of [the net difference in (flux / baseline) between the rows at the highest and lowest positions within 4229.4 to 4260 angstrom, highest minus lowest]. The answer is 0.0119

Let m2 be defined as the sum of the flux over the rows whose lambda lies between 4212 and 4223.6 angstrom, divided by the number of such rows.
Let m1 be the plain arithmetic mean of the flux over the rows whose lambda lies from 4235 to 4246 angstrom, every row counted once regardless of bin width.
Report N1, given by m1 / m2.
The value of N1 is 0.94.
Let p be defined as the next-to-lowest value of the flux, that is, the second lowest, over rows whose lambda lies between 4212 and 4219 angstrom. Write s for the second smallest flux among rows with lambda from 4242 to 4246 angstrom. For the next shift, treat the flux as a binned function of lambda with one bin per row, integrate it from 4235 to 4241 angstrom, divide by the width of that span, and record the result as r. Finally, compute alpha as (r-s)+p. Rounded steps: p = 49.51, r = 48.2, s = 51.58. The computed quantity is 46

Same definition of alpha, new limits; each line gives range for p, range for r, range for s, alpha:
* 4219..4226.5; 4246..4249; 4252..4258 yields 38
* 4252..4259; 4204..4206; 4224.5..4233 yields 75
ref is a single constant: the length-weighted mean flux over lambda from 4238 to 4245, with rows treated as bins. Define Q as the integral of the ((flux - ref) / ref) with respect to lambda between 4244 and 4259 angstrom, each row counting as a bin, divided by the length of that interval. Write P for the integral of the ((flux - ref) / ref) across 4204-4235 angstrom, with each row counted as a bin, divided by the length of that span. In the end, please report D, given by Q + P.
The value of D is -0.050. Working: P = -0.02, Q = -0.032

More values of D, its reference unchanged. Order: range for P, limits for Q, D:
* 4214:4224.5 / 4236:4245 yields 0.008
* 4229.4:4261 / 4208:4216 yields 0.041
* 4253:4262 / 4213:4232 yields -0.122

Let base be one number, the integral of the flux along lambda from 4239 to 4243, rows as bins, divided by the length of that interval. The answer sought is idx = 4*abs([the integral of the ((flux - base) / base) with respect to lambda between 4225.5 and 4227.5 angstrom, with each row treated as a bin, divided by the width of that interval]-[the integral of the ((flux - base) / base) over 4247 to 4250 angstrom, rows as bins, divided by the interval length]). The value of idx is 1.7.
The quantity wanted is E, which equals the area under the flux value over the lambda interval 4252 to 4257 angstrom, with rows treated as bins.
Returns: 251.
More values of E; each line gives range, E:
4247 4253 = 271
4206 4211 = 273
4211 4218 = 372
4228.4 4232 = 189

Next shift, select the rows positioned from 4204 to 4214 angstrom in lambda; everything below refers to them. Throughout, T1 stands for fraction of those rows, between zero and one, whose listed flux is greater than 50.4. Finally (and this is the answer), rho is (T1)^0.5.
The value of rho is 1.00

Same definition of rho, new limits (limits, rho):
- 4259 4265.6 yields 0.76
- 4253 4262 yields 0.67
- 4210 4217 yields 0.93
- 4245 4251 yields 0.58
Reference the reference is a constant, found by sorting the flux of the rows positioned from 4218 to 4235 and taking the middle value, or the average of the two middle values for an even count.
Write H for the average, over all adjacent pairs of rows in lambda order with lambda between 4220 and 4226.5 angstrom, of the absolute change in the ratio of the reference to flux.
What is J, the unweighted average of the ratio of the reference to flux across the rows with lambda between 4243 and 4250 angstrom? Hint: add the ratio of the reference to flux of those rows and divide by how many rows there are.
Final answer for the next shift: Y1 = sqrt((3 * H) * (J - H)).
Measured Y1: 0.70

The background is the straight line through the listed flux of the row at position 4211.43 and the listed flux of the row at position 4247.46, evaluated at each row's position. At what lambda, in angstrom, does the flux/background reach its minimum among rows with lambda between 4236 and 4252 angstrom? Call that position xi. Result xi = 4250.39 angstrom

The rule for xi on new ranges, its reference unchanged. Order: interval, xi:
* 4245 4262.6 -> 4250.39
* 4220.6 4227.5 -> 4226.97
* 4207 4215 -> 4209.49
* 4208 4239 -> 4226.97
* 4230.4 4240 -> 4235.74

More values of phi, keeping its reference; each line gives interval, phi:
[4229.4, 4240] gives 0.0026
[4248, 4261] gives 0.0014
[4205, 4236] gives 0.0145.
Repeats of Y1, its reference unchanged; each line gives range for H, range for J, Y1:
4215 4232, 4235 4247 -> 0.74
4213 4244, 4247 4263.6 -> 0.67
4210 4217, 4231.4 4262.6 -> 0.45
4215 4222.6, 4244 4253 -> 0.38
